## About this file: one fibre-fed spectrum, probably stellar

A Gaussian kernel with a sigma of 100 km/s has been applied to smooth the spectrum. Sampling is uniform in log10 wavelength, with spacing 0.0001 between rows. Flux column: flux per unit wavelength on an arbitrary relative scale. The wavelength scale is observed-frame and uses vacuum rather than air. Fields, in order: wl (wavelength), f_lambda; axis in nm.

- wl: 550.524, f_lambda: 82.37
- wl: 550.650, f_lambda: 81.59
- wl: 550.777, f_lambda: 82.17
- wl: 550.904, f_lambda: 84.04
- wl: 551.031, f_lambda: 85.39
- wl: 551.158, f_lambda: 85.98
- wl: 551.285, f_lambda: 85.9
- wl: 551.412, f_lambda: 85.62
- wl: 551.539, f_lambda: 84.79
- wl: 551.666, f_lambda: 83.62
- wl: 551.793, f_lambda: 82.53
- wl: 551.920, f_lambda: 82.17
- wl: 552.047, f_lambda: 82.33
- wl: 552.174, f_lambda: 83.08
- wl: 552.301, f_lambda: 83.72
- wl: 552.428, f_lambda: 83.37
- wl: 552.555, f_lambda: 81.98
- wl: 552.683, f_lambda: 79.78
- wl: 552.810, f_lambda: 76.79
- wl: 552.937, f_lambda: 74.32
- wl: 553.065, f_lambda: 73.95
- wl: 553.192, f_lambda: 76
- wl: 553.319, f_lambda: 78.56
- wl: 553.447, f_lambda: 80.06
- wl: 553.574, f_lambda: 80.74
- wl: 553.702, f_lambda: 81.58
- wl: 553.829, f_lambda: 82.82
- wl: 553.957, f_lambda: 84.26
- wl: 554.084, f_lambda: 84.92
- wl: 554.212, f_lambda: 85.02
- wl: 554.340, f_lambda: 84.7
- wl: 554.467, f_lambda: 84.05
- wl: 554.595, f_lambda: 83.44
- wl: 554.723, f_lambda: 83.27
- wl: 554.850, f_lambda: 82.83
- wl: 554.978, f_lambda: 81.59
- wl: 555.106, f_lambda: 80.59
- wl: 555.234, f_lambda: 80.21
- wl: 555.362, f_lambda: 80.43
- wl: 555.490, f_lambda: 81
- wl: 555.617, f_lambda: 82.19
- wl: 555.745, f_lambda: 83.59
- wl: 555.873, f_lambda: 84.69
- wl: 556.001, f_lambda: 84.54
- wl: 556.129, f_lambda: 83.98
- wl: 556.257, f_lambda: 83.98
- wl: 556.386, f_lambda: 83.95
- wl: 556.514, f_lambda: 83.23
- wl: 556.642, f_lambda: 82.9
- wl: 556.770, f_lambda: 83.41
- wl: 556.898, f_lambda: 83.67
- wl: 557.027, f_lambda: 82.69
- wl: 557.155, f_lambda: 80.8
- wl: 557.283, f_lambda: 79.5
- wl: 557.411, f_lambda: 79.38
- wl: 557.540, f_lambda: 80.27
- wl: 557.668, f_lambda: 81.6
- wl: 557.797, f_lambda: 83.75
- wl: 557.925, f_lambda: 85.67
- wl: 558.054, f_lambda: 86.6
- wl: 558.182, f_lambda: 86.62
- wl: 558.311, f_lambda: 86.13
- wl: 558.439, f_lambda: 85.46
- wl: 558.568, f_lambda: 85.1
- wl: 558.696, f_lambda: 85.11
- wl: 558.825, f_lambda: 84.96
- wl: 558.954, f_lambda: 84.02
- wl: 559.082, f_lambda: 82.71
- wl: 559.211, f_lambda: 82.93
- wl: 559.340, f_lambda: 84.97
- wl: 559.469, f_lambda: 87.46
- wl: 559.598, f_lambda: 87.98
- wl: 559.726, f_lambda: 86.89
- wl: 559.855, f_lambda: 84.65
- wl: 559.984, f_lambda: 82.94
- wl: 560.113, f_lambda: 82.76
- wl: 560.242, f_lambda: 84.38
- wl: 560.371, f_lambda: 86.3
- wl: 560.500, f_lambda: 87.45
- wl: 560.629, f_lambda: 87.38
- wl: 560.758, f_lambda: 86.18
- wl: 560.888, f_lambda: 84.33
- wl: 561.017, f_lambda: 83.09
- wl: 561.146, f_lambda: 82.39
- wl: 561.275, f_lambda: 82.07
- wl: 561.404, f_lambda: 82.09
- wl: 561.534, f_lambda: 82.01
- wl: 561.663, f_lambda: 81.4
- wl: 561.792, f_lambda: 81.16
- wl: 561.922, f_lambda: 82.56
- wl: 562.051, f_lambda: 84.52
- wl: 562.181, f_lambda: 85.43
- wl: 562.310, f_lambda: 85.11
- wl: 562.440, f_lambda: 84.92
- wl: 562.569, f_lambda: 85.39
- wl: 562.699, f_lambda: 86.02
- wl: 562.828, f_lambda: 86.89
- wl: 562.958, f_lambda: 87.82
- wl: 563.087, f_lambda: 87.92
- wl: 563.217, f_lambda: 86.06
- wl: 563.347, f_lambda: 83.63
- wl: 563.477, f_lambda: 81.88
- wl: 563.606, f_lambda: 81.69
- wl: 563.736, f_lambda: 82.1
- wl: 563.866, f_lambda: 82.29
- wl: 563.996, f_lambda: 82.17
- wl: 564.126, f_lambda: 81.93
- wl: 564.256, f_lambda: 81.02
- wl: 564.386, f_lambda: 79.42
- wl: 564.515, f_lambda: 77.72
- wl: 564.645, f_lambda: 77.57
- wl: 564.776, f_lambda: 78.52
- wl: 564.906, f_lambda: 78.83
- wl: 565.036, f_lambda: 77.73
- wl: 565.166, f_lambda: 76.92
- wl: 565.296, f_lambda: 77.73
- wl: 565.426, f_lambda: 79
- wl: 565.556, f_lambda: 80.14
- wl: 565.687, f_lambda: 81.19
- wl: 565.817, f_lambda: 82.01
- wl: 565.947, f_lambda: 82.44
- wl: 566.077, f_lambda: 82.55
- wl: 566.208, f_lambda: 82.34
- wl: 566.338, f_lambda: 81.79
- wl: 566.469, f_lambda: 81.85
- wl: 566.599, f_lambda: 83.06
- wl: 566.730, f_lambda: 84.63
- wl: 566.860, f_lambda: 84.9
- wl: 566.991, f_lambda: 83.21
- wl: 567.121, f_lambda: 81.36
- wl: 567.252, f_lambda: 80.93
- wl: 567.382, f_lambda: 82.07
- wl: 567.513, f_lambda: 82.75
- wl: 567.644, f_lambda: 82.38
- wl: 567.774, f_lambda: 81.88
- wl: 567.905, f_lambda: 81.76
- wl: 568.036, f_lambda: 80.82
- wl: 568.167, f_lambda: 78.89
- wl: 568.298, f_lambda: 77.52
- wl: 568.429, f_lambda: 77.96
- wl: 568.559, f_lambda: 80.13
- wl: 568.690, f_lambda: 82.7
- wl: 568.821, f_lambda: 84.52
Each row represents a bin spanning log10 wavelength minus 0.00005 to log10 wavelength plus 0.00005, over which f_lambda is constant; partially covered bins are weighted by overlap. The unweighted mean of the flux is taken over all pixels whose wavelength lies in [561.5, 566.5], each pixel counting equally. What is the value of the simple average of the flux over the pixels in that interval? 82.1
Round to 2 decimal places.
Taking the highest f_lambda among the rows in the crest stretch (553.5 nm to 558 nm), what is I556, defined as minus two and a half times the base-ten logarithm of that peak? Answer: -4.83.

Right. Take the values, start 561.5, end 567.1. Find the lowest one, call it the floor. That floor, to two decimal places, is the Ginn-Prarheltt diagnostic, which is 76.92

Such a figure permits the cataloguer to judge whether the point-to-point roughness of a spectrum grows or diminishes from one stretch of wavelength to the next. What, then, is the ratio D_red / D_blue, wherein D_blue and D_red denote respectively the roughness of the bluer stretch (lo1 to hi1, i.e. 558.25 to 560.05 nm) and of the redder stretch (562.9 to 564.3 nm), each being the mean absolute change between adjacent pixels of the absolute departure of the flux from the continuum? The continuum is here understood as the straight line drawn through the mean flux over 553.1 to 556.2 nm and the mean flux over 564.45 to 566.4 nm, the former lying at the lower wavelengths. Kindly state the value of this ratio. 0.77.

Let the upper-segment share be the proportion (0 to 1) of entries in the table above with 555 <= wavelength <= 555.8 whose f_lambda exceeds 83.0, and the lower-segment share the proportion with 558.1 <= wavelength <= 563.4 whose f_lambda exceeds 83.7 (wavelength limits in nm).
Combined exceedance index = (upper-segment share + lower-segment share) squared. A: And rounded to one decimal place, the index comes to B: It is 0.7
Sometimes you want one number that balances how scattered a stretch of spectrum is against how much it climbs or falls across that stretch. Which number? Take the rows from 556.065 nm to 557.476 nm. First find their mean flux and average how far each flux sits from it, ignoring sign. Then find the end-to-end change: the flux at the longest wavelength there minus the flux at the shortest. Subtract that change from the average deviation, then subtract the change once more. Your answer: 11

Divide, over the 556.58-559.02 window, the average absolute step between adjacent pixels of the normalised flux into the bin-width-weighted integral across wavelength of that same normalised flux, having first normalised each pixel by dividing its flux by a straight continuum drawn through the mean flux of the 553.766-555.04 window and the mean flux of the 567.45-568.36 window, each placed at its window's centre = 246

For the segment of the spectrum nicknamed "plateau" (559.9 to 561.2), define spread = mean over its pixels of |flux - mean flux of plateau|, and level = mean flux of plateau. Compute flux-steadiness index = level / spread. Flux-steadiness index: 50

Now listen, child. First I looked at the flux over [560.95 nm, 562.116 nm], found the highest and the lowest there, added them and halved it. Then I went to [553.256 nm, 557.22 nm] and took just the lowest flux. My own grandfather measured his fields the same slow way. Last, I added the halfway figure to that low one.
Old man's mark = 161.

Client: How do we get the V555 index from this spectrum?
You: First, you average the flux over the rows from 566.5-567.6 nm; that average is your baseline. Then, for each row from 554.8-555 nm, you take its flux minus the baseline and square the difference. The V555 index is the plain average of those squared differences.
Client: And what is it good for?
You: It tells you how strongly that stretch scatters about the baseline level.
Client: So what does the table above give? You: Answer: 1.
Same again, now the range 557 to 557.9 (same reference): 5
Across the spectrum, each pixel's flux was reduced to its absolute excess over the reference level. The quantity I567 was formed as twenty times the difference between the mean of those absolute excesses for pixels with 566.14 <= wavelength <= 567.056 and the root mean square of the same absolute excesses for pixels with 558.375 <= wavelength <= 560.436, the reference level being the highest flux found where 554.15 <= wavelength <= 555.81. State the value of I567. 6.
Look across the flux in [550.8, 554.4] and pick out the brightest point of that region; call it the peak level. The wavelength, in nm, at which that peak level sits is 551.158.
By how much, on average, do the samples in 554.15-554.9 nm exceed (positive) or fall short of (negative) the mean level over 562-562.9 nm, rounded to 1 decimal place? -1.6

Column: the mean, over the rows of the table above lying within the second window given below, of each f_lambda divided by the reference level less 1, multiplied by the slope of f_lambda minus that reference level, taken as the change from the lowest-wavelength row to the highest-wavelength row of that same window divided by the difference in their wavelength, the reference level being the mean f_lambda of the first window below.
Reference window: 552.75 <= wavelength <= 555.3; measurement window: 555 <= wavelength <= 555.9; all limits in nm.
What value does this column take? 0.05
